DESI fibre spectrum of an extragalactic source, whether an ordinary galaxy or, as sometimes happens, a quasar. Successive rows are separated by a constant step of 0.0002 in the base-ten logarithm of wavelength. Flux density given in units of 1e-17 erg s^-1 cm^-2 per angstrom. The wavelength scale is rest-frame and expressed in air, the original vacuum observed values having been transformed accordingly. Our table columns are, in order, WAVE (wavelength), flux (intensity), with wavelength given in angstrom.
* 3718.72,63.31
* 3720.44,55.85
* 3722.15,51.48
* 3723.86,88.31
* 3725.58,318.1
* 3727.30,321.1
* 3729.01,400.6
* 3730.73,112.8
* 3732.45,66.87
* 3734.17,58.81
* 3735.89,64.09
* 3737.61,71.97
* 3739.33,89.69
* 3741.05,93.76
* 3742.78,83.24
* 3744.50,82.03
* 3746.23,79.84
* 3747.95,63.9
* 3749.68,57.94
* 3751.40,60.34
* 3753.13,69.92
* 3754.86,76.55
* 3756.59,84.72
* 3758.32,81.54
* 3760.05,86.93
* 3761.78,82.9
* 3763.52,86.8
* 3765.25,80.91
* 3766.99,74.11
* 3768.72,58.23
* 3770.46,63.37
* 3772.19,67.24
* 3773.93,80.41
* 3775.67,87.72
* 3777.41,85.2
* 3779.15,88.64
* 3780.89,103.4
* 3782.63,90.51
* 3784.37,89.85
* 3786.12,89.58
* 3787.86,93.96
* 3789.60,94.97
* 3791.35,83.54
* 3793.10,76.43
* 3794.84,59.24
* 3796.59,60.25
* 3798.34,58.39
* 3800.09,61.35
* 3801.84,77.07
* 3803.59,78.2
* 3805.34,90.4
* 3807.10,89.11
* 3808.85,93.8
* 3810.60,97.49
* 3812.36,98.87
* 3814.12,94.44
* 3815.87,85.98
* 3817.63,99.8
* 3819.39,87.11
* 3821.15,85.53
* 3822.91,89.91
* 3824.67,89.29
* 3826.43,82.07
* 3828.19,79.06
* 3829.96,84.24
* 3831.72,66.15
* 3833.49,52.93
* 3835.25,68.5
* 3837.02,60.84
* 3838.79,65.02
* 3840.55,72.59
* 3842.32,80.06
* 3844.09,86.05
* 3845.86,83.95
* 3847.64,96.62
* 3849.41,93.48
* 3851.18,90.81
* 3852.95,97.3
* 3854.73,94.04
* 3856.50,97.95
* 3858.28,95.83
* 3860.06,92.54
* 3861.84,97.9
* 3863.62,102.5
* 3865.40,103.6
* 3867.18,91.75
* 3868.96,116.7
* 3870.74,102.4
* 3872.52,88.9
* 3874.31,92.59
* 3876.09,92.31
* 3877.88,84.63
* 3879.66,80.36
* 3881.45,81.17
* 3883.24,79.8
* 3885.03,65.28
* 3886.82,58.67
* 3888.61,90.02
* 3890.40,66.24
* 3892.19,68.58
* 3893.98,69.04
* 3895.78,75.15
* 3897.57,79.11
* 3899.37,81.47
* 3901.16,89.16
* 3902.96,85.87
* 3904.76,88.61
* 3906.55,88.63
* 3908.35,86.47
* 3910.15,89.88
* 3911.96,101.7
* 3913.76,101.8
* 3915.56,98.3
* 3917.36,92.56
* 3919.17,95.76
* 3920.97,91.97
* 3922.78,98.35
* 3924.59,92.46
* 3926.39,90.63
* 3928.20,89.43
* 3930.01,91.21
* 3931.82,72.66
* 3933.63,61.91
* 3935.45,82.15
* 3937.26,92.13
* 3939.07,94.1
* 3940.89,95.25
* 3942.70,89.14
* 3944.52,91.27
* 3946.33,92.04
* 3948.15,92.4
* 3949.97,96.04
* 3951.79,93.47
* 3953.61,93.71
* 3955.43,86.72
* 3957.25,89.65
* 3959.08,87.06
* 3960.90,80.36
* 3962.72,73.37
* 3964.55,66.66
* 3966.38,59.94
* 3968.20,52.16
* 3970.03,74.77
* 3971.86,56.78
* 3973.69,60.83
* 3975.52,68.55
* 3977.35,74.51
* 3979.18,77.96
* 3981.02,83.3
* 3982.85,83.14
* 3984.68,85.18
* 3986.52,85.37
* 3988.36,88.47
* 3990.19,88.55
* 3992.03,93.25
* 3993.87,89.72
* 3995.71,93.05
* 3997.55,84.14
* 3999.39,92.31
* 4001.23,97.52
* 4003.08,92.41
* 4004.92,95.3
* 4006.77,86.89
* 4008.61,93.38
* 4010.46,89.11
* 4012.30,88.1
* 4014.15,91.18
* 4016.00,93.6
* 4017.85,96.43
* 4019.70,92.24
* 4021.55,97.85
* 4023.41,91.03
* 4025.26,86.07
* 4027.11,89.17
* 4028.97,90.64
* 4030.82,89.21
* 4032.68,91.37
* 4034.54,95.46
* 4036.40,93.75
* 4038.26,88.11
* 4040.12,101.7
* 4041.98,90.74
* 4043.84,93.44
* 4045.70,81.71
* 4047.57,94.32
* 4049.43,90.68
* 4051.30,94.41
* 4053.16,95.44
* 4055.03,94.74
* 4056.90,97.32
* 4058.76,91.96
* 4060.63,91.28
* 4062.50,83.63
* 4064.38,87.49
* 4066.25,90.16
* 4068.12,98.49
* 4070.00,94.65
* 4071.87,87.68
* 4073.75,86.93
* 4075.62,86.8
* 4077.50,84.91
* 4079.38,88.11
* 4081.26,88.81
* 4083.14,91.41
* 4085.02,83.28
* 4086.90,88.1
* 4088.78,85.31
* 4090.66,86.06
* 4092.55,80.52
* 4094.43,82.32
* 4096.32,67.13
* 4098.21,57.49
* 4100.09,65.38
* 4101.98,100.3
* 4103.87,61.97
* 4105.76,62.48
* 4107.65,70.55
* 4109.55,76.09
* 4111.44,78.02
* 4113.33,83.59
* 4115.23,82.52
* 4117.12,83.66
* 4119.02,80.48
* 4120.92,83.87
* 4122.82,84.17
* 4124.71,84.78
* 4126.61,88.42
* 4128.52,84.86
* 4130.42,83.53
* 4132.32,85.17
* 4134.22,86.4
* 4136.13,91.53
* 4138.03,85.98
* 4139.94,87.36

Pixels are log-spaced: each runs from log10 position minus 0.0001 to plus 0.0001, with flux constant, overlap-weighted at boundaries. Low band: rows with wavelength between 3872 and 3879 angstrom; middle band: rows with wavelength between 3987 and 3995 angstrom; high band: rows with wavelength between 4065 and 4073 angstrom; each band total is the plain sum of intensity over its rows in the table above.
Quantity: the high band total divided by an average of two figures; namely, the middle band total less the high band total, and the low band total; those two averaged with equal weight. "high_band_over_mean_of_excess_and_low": 2.1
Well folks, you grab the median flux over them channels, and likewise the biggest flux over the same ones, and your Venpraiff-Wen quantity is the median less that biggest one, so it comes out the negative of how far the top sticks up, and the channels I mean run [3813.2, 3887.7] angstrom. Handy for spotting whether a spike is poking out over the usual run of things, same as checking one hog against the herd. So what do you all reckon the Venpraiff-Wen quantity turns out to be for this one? -29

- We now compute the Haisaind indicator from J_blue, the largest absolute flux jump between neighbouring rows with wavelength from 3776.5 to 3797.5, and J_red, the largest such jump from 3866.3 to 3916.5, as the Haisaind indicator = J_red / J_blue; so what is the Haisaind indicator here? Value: 1.8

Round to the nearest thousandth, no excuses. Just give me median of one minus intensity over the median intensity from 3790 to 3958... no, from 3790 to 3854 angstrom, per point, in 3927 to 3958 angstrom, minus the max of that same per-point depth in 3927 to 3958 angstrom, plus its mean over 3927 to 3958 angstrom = -0.401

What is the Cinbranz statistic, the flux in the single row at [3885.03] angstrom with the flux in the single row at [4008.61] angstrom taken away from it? -28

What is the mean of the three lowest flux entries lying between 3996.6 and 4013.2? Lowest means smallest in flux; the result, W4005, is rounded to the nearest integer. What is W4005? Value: 86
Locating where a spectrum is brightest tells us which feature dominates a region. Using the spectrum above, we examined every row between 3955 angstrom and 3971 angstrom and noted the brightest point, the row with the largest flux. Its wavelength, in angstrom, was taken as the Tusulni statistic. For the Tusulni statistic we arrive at 3957.25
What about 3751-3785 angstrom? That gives 3780.89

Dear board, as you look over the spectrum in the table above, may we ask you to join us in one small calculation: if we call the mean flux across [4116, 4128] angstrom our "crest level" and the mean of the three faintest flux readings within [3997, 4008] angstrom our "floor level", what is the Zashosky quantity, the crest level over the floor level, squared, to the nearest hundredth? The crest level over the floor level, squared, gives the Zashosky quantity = 0.92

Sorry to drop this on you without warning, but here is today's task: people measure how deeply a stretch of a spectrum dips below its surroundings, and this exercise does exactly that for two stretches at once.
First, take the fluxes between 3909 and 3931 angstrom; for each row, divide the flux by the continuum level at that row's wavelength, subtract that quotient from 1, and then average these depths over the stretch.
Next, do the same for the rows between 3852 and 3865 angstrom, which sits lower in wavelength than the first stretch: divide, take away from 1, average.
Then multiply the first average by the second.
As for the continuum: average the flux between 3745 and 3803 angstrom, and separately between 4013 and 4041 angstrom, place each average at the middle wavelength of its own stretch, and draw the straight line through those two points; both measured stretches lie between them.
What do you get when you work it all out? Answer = 0.017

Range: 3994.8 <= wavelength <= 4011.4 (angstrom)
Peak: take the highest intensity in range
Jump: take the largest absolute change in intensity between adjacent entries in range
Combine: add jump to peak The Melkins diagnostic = 106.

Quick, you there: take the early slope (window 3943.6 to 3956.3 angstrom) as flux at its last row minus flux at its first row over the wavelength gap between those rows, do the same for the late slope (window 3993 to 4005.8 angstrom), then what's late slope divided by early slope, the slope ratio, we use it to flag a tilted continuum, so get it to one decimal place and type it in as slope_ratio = -1.2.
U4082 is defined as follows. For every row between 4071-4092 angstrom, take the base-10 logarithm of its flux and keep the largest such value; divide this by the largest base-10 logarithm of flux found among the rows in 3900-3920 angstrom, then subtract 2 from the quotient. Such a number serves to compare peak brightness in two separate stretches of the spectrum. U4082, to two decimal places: -1.02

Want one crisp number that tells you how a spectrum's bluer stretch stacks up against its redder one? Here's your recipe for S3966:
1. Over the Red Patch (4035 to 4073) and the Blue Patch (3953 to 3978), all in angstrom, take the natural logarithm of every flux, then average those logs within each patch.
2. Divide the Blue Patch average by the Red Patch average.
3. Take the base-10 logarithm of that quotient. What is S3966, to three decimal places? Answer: -0.024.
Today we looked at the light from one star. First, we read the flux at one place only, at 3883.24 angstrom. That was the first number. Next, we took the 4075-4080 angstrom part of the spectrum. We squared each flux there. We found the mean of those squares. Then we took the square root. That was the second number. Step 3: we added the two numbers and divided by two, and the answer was 83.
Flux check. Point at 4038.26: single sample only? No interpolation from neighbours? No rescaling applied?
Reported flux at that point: 88.11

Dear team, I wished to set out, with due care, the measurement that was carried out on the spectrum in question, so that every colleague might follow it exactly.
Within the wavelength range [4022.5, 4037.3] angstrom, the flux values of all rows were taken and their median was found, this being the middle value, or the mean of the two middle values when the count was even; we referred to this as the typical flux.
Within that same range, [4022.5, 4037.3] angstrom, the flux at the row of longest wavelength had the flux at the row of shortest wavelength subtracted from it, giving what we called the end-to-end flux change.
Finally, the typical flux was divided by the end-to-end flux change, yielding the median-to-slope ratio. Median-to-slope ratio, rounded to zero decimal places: 33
